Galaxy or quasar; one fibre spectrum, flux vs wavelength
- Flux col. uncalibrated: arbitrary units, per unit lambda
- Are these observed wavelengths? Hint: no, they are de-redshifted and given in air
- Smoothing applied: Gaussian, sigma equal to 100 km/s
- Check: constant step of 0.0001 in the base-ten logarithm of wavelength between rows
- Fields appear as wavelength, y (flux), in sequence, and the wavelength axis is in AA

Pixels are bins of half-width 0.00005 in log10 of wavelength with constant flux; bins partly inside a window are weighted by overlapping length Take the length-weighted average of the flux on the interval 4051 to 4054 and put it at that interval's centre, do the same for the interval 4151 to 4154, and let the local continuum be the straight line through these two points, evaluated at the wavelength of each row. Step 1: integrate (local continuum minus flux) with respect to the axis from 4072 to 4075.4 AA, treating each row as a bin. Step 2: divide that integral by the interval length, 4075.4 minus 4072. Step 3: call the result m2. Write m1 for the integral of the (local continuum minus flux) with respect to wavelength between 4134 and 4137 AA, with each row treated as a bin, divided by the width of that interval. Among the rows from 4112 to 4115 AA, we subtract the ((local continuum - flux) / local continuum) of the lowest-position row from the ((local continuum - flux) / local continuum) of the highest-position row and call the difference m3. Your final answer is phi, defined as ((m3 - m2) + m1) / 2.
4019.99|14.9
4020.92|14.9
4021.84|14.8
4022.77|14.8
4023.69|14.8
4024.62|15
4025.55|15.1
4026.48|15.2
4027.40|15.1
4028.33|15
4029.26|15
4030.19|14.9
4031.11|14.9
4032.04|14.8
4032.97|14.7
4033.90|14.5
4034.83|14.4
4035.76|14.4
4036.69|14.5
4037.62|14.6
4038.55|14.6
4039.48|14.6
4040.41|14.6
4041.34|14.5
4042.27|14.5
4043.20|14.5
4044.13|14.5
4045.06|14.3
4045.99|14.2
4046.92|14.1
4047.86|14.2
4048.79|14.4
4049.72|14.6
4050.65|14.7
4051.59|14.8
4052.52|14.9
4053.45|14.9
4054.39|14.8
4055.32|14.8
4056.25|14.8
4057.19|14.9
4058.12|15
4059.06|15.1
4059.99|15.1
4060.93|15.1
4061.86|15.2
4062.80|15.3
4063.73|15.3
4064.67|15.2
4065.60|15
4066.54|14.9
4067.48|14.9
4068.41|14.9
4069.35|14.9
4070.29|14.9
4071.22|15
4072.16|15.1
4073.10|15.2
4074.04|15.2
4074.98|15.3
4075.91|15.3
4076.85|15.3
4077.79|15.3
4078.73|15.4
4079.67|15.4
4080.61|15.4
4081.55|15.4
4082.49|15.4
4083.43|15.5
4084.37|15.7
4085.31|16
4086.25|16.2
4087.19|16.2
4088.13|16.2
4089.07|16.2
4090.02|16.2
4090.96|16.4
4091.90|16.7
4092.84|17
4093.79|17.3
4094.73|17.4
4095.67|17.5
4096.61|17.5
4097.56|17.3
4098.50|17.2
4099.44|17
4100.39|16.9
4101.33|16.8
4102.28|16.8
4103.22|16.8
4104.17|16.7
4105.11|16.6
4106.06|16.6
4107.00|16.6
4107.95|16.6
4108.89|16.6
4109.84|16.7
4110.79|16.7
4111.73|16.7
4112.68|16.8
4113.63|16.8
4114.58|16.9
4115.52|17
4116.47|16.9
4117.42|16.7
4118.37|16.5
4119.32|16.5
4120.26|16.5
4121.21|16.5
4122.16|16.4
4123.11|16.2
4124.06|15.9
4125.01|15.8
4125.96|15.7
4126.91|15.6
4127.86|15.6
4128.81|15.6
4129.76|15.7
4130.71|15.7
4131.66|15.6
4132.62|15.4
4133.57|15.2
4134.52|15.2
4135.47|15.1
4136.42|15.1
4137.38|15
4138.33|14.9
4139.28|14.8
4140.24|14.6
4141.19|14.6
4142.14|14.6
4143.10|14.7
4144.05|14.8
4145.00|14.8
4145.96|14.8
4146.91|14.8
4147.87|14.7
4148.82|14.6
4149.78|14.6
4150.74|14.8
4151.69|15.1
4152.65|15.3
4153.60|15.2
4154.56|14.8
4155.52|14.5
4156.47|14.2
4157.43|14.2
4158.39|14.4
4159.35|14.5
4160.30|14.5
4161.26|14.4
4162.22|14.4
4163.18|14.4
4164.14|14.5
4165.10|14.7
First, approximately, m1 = 0.0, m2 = -0.3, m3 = -0.006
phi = 0.2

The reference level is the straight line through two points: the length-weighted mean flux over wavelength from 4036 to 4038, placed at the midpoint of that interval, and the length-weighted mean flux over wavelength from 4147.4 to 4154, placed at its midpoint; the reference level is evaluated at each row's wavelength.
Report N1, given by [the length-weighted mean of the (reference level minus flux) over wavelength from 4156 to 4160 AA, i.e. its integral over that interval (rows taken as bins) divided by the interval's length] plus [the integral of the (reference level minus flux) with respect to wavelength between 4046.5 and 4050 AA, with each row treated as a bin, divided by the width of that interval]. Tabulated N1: 0.8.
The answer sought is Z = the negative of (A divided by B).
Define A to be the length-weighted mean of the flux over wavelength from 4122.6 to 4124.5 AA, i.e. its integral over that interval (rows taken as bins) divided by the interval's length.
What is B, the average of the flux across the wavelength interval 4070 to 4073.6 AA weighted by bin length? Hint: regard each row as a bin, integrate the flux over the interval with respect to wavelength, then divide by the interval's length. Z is -1.07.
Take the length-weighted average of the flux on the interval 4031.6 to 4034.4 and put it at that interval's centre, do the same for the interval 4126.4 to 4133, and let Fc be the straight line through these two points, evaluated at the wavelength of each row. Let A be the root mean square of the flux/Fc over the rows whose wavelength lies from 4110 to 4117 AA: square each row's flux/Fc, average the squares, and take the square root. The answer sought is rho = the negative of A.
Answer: -1.09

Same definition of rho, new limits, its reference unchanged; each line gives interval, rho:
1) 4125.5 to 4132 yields -1.00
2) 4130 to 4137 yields -0.98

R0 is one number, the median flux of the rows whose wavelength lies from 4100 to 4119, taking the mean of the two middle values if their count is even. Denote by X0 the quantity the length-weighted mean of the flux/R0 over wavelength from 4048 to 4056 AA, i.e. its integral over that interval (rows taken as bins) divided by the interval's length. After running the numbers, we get 0.882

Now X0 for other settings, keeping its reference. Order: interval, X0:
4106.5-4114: 0.999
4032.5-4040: 0.870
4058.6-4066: 0.909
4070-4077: 0.909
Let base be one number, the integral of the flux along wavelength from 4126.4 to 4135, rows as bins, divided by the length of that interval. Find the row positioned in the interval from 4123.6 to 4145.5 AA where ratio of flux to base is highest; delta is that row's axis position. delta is 4124.06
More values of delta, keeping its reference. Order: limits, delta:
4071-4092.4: 4091.90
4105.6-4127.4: 4115.52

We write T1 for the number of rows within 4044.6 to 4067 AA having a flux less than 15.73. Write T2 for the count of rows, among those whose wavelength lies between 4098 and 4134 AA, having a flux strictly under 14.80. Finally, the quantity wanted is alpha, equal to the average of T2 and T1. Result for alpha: 12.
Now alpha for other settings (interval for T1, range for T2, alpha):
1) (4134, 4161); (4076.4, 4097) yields 14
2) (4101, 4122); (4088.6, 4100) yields 0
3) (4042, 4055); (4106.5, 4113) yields 7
